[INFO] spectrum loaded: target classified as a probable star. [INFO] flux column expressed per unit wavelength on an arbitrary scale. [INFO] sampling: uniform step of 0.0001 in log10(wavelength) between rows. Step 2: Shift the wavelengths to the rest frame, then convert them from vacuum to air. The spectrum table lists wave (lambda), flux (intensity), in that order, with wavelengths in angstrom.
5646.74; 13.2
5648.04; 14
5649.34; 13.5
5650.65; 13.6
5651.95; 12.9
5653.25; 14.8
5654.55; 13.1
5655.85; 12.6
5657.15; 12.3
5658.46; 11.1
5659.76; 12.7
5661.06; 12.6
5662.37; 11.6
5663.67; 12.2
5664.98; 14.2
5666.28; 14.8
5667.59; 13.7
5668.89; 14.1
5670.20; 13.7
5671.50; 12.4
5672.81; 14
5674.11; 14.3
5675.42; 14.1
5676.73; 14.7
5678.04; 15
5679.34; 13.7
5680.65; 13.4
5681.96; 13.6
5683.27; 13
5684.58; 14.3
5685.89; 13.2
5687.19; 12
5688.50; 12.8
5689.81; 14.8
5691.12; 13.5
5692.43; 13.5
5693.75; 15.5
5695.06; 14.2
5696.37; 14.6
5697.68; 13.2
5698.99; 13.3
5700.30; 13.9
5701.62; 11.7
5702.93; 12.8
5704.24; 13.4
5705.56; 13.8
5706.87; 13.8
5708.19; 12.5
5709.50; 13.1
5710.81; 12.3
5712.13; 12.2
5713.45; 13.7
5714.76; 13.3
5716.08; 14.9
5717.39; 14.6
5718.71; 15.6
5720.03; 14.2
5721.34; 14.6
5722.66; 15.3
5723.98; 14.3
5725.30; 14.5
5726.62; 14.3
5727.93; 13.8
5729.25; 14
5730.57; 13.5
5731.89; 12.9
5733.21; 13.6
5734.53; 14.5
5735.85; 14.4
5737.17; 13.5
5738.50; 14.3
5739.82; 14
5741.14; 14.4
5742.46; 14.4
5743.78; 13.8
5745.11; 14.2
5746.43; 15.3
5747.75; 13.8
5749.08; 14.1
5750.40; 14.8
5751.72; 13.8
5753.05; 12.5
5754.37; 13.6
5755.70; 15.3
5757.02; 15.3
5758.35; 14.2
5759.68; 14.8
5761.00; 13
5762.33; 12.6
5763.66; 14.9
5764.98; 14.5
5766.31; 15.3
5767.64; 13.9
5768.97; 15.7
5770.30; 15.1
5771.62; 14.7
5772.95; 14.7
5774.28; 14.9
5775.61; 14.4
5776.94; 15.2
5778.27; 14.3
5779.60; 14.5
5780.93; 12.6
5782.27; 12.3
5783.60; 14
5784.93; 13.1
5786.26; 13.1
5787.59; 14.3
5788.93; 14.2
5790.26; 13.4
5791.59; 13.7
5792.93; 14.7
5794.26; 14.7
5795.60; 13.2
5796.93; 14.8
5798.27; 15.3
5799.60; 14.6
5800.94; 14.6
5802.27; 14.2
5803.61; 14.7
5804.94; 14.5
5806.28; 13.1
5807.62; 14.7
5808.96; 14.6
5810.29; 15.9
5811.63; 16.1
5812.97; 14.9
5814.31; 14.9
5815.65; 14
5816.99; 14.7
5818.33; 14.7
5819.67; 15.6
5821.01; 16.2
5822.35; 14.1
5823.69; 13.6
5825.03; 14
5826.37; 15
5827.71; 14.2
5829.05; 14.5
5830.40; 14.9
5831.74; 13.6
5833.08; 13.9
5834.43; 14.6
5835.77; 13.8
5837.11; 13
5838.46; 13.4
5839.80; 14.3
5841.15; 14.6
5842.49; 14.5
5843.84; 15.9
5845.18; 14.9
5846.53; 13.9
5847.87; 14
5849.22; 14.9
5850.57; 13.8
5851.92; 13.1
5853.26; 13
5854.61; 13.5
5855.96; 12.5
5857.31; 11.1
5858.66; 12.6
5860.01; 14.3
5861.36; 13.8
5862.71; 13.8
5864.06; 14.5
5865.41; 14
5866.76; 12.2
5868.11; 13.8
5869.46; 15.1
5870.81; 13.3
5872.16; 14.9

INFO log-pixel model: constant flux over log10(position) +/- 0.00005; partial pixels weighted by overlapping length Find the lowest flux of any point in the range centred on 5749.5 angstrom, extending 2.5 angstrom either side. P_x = 13.8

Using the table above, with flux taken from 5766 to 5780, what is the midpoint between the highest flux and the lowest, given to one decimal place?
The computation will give 14.8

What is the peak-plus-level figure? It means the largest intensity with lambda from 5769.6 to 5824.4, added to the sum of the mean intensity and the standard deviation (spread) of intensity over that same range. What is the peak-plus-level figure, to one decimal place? 31.5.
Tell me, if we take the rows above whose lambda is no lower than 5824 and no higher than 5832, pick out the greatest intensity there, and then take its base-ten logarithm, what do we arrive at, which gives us 1.18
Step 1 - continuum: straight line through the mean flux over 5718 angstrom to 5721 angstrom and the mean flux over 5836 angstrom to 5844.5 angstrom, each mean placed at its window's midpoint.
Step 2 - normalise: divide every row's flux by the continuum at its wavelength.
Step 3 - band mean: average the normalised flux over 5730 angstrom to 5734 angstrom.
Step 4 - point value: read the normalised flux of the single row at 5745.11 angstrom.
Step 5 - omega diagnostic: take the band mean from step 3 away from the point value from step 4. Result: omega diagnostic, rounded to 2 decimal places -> 0.06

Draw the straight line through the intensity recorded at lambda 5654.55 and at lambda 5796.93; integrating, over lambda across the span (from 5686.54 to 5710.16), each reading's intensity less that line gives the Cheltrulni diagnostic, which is -4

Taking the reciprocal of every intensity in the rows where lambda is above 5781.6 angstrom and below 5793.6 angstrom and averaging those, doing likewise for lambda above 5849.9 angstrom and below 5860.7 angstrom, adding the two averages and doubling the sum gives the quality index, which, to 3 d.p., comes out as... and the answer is 0.302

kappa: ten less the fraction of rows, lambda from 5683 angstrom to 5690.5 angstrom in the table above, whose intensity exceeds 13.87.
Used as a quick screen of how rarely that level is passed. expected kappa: 9.7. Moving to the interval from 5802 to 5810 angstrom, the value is 9.2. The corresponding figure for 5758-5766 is 9.3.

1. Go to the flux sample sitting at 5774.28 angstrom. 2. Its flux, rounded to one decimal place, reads 14.9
